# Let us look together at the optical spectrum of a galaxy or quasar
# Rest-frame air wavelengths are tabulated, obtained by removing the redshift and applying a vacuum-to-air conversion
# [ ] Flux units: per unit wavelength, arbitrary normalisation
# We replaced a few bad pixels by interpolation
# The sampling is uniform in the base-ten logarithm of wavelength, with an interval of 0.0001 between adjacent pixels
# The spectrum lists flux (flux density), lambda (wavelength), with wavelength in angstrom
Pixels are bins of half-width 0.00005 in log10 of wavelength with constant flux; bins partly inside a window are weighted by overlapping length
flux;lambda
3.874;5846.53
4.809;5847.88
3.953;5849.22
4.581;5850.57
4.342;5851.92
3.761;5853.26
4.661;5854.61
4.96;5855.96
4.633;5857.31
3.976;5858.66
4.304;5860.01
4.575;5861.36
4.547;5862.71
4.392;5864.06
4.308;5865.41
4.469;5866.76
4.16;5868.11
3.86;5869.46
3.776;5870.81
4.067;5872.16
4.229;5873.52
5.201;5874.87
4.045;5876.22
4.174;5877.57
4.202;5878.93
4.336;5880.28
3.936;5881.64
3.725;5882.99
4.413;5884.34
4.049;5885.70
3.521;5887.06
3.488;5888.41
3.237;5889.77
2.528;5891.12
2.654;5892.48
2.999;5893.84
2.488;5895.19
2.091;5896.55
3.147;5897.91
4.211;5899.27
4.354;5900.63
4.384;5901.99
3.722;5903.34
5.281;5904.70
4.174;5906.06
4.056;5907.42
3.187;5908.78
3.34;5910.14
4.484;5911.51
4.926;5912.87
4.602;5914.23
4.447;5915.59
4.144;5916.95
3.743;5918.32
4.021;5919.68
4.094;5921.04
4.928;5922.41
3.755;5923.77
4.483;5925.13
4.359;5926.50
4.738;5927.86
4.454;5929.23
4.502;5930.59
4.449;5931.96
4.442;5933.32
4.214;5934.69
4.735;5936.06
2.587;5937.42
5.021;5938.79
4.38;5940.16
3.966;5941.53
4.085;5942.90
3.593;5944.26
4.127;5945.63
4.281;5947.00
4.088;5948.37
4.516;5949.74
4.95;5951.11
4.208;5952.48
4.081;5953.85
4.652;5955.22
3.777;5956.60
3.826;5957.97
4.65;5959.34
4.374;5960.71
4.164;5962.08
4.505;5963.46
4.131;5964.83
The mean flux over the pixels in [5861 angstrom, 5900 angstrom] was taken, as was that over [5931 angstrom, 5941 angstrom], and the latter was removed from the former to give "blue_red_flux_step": -0.4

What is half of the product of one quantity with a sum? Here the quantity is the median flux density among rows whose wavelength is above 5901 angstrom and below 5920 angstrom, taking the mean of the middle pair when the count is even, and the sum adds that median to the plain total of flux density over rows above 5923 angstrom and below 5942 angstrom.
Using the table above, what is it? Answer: 134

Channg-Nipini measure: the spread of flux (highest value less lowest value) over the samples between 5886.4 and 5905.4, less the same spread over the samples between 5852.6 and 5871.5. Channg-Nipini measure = 2.0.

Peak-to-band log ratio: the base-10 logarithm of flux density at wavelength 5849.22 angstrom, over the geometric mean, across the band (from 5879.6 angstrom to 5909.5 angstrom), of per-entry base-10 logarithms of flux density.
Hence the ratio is 1.10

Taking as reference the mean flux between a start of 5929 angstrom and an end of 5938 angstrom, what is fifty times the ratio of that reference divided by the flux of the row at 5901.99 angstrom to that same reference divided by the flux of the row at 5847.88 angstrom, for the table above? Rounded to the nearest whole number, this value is 55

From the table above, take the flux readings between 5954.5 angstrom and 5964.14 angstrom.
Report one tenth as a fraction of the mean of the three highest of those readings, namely 0.0217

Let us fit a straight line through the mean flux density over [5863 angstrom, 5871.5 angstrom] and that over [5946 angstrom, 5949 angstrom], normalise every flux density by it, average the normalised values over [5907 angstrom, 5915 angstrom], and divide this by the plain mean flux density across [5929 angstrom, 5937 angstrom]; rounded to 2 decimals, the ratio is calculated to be 0.22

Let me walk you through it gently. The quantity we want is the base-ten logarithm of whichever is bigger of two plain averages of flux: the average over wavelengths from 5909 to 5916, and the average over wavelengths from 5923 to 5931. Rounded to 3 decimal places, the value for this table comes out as 0.642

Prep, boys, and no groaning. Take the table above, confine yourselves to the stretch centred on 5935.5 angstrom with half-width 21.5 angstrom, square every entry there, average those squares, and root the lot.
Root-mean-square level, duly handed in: 4.29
